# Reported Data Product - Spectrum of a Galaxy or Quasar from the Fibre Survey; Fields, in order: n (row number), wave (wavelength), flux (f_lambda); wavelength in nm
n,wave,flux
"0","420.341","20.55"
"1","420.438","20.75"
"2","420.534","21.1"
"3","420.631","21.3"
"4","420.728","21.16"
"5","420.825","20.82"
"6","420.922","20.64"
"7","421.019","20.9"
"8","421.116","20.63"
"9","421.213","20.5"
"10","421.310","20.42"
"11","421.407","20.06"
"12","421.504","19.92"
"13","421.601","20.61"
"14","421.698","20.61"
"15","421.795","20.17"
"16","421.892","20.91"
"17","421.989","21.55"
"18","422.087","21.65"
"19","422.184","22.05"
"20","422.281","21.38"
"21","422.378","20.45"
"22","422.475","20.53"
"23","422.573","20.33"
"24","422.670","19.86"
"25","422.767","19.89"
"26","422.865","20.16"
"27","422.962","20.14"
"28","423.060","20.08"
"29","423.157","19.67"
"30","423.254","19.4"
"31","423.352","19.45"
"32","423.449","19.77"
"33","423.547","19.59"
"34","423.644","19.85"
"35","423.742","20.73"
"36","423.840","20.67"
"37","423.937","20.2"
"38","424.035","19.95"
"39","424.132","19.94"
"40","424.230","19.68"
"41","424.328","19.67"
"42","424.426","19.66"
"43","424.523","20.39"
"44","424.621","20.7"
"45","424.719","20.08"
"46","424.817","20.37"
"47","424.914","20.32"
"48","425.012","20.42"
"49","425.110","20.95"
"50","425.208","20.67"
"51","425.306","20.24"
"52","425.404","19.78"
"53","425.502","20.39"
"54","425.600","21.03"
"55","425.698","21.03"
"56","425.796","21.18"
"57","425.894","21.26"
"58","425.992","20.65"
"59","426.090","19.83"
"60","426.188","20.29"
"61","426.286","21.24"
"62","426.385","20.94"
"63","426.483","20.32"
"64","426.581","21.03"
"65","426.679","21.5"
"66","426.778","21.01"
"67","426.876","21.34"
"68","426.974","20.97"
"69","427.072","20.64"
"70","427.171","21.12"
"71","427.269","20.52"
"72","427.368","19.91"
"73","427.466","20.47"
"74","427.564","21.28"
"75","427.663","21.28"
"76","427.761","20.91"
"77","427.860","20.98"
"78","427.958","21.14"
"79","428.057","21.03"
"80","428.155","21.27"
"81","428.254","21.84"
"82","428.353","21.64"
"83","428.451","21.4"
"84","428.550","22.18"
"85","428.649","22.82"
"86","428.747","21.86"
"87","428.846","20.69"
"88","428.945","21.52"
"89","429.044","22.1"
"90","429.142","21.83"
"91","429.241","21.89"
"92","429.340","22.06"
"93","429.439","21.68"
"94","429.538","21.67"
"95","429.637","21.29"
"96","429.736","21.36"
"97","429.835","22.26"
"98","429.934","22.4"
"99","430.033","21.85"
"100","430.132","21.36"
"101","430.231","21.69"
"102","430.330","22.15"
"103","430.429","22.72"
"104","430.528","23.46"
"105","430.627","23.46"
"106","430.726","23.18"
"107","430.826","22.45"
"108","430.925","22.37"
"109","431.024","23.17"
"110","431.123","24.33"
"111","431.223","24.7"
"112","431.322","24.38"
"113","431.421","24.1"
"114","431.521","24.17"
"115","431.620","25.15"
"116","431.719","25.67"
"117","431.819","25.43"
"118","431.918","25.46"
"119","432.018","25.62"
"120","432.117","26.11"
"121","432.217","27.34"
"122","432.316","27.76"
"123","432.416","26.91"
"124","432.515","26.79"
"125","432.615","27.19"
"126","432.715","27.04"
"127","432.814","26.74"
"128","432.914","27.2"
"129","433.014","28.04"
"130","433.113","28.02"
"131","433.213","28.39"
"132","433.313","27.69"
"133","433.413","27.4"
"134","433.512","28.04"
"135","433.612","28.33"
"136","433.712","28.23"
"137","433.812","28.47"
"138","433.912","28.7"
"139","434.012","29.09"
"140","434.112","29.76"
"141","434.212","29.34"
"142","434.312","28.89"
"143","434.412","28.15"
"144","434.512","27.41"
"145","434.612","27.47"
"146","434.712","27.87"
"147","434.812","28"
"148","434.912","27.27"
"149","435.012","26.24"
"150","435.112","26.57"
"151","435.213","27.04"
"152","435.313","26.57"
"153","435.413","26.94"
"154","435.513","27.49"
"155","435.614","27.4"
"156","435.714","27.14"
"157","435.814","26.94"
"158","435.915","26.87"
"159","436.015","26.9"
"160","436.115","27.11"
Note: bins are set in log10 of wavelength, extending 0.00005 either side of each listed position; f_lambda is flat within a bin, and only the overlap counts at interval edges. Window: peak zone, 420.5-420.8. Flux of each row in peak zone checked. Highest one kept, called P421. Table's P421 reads 21.3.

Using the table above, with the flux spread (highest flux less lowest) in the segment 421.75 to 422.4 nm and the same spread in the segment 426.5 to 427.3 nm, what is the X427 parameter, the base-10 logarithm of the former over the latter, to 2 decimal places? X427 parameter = 0.28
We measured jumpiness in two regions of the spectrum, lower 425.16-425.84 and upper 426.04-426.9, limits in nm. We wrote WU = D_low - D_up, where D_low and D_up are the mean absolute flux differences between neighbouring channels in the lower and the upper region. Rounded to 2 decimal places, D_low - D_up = -0.16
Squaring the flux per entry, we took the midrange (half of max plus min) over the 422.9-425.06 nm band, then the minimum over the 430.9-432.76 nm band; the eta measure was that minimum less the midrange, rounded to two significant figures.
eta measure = 97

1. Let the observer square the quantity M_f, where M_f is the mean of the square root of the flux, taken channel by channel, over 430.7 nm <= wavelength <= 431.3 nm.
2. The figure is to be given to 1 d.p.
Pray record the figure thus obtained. 23.4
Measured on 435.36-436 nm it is 27.1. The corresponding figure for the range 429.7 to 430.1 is 22.0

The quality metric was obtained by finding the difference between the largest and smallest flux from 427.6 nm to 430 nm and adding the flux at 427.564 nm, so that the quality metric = 23.4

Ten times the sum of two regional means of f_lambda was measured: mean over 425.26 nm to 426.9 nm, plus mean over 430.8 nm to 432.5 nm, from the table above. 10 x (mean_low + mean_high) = 458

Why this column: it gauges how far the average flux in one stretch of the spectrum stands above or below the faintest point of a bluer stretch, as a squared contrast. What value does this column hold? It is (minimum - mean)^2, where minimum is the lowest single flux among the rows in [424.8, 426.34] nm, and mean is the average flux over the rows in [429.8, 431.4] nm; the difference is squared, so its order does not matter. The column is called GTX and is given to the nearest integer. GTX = 10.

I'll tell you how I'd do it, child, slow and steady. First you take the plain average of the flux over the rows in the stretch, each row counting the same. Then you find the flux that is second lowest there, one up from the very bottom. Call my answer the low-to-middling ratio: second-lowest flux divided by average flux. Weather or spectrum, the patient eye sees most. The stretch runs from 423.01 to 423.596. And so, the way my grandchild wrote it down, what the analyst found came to 0.99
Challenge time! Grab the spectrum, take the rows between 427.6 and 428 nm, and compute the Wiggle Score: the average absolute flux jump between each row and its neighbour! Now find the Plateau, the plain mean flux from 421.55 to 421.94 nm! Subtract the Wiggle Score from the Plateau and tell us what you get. 20.4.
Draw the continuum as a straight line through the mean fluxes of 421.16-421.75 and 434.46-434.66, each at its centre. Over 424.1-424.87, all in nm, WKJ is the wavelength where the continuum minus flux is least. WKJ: 424.621 nm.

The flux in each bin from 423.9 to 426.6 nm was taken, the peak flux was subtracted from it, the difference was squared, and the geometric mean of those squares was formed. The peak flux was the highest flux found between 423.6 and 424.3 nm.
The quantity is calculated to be 0.15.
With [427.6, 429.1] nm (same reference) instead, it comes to 0.31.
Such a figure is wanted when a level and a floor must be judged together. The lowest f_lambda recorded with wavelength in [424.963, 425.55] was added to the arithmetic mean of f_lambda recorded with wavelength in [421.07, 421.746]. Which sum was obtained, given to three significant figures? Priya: 40.2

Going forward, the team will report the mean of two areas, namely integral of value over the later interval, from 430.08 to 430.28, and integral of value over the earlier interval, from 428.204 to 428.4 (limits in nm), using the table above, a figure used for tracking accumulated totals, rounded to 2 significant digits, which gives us 4.3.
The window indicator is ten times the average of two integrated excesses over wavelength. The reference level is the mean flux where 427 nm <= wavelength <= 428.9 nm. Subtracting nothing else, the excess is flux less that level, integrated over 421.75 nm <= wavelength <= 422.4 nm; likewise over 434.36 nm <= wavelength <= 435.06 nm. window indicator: 22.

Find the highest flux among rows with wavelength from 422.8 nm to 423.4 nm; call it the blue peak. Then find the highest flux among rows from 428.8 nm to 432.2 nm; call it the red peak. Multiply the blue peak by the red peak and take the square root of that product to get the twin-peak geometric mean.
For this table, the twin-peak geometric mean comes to 22.9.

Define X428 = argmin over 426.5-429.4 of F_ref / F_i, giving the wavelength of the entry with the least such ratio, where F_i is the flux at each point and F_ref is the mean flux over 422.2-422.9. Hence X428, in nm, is 428.649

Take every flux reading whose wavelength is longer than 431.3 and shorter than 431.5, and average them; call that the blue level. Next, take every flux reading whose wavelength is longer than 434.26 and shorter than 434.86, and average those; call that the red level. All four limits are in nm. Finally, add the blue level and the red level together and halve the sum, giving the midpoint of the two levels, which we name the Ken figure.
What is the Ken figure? 26.1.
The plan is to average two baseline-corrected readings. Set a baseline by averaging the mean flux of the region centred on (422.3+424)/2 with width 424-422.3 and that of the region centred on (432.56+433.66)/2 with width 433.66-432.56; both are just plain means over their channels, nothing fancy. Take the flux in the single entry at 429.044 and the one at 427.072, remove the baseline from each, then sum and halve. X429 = -2.5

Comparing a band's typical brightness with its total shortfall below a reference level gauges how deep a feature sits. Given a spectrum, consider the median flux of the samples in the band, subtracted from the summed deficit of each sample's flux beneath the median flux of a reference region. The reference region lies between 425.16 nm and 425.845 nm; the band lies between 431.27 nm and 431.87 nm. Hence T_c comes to -50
